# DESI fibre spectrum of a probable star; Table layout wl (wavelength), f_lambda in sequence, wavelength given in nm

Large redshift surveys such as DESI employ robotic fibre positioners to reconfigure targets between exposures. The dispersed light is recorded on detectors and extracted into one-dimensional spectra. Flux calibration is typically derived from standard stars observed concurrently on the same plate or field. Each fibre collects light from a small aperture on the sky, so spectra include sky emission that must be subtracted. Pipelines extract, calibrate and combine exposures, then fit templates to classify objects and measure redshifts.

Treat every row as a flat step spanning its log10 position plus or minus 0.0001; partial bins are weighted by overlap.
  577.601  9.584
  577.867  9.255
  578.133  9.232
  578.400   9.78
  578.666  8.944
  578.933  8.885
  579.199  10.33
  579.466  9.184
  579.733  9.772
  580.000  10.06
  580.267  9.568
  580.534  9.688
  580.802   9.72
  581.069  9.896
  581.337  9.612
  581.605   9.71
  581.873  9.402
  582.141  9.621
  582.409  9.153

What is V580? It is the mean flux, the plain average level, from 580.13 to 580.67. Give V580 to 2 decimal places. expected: 9.63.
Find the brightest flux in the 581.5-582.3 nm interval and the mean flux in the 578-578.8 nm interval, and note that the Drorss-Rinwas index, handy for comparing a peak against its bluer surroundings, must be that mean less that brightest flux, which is -0.4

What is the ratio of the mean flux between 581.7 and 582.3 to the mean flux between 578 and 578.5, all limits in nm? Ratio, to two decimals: 1.00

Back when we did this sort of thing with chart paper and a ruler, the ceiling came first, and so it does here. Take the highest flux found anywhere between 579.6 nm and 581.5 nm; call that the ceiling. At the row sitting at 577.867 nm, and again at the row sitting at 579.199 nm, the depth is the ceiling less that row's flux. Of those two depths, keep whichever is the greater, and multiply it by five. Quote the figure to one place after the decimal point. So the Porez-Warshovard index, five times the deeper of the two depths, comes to 4.0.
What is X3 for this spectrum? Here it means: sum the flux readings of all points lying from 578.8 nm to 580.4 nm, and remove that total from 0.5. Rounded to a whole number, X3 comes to -57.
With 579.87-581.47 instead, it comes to -58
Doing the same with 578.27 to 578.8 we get -18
